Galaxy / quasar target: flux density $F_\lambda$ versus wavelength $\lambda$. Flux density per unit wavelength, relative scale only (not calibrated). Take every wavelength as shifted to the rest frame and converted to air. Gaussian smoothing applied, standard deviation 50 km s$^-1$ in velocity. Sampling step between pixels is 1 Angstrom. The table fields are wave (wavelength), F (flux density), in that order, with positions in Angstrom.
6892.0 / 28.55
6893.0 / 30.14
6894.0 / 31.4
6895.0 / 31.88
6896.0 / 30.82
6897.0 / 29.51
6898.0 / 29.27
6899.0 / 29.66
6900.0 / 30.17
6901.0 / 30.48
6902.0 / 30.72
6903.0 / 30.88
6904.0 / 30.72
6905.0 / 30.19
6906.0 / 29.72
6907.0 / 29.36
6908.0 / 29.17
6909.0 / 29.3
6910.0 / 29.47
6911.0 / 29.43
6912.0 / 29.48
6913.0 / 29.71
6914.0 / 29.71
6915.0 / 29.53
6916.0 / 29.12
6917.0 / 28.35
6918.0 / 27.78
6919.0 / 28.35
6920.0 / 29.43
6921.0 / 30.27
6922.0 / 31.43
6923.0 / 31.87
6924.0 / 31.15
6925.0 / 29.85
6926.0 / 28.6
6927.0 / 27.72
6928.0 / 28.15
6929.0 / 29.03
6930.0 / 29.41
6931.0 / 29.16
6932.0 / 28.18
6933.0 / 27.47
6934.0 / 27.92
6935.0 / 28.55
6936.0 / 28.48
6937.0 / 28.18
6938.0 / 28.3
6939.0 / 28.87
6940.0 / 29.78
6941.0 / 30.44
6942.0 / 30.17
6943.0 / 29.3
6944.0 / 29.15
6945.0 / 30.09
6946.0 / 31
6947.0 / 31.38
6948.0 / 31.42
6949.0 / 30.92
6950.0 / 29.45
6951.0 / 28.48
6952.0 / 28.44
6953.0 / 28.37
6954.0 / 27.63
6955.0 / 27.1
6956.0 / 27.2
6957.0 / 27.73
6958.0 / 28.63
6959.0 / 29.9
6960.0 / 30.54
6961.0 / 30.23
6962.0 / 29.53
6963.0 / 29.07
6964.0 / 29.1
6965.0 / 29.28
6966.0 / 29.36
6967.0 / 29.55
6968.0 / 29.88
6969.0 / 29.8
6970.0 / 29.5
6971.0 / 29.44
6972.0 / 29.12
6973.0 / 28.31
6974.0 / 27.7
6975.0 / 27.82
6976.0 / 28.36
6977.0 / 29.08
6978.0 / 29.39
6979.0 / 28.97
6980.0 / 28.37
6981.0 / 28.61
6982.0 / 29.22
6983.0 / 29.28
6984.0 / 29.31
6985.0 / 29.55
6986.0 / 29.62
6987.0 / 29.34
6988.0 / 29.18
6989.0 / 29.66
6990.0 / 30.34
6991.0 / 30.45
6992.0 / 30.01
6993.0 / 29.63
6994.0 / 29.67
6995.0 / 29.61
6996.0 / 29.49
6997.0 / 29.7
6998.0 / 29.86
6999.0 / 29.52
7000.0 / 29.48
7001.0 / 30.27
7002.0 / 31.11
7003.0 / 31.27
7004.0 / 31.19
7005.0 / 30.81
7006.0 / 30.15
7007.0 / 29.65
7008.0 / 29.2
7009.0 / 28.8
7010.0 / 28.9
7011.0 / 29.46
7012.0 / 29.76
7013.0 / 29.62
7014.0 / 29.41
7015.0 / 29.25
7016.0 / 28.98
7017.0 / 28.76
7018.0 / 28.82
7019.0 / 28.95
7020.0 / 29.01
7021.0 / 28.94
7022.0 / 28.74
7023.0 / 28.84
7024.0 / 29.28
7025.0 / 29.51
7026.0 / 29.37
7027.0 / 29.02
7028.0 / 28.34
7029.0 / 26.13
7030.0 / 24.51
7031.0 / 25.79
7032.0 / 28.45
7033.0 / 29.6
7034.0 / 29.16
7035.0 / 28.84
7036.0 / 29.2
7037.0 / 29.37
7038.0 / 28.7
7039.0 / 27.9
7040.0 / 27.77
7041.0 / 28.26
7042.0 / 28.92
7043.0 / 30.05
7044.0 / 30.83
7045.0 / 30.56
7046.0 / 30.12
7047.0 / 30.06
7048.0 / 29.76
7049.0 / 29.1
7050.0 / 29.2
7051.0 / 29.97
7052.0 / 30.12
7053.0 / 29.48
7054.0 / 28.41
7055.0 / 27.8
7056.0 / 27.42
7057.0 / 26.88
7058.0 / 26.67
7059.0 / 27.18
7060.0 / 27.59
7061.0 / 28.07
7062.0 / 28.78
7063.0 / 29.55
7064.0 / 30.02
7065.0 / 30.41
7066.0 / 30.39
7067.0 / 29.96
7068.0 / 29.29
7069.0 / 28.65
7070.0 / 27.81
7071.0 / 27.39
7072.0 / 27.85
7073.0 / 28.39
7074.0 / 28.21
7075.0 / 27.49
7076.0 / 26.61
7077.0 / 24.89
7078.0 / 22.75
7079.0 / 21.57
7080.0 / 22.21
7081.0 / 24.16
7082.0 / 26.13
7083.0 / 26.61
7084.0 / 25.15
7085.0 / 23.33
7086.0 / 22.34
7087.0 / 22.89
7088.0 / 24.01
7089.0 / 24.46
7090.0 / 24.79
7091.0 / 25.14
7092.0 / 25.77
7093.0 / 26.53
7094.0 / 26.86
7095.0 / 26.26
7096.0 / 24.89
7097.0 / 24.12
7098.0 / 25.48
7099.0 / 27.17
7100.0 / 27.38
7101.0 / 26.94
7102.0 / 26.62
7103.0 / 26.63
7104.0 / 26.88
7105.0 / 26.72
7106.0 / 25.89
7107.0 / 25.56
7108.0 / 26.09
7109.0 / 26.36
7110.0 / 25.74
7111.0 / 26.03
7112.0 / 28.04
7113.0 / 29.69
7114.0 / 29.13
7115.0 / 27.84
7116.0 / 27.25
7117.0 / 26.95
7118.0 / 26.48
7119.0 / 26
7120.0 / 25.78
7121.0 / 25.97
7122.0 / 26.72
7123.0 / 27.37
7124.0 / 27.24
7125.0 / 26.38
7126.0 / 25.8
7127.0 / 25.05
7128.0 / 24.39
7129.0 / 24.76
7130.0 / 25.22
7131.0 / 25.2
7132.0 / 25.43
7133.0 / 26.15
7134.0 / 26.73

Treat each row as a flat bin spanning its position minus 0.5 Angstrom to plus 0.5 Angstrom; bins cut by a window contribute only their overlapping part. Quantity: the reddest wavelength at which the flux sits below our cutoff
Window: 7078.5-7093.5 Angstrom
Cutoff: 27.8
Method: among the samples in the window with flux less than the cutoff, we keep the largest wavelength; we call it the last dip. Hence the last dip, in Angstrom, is 7093.0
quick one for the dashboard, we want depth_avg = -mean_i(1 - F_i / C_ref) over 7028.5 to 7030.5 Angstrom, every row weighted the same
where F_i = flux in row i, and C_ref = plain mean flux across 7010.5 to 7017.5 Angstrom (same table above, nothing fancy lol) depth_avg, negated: -0.14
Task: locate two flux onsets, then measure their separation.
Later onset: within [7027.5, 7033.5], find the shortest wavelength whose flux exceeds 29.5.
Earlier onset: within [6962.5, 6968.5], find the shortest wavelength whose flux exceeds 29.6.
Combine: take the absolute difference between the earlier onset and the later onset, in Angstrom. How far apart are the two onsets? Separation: 65 Angstrom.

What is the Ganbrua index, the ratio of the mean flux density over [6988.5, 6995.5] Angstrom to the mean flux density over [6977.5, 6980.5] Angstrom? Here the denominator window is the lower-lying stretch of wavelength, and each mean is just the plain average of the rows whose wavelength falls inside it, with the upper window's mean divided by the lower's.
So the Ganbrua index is 1.03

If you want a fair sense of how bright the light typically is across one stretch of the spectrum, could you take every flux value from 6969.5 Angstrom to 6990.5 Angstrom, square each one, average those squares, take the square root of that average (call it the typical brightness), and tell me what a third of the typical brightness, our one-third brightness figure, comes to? 9.69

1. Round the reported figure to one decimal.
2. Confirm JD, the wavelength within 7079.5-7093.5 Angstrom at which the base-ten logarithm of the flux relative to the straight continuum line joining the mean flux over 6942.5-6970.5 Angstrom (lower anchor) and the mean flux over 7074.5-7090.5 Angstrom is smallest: 7080.0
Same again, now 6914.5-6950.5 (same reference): 6918.0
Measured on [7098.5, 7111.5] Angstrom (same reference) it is 7107.0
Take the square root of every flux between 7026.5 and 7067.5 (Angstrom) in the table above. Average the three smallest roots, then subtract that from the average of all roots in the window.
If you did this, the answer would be 0.31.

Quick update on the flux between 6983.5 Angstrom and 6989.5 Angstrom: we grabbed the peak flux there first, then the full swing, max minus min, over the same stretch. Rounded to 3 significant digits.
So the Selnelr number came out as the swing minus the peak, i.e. -29.2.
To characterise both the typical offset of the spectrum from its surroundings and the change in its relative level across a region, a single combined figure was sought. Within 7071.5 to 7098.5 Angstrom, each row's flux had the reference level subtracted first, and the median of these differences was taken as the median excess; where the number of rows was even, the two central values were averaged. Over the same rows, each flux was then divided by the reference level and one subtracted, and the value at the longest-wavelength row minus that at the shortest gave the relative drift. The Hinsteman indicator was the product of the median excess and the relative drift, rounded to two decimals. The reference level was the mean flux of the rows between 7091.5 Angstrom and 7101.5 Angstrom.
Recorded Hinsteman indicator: 0.09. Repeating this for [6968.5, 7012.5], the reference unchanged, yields -0.01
